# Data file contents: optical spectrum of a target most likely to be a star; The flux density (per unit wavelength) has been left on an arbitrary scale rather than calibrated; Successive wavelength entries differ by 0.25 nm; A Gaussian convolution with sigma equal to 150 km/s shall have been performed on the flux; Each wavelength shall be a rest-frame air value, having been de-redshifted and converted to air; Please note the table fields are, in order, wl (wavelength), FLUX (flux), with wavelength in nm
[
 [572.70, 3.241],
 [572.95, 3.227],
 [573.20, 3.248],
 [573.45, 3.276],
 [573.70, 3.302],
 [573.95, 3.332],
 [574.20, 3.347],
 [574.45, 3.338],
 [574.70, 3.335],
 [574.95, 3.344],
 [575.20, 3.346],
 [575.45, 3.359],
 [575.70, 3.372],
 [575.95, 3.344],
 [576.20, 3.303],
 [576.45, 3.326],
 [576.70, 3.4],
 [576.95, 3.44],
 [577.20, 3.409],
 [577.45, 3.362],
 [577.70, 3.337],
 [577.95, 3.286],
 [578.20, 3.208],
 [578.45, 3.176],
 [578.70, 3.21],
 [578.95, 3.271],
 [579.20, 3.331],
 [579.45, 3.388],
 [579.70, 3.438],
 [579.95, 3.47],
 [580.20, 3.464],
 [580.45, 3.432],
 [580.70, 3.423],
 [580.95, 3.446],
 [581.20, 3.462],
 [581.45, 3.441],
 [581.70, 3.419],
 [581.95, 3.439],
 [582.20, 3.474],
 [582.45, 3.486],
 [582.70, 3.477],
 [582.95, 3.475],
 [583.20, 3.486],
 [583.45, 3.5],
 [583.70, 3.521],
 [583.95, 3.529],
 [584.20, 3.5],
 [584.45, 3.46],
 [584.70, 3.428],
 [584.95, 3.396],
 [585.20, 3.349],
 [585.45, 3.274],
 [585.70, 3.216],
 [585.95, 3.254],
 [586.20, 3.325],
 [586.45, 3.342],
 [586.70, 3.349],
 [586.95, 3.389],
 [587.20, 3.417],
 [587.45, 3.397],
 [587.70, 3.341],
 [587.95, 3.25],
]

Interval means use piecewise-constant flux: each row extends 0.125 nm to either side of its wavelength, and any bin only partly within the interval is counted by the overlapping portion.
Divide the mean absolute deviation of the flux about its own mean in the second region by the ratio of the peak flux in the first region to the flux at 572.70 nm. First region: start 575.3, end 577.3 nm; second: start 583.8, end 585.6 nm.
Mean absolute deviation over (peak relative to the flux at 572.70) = 0.064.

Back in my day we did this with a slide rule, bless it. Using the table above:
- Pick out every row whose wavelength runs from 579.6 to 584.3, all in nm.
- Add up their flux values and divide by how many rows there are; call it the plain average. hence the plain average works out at 3.47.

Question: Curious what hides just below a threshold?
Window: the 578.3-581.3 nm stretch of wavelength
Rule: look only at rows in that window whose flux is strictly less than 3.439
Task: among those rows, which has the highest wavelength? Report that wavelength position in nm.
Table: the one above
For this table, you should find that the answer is 580.70 nm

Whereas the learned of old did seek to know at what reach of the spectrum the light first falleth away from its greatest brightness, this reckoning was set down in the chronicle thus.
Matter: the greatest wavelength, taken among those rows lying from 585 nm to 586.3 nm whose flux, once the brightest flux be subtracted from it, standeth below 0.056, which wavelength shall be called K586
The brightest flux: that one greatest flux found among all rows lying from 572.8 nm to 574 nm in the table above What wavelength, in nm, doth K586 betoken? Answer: 586.20 nm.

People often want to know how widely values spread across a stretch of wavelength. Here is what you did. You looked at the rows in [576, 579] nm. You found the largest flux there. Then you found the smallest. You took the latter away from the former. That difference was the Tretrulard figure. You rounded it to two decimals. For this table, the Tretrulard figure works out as 0.26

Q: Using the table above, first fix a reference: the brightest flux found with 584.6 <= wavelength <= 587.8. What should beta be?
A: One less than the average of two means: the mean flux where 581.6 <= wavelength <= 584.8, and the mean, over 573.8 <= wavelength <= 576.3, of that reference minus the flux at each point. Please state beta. 0.78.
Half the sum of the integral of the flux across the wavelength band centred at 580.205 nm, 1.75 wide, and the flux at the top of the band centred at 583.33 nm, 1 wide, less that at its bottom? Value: 3.0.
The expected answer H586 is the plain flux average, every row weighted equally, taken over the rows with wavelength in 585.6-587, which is 3.31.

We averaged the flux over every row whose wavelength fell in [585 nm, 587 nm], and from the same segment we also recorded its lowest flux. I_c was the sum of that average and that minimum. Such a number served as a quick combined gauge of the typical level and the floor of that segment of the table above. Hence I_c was 6.53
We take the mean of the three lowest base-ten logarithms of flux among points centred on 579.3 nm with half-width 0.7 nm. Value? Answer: 0.515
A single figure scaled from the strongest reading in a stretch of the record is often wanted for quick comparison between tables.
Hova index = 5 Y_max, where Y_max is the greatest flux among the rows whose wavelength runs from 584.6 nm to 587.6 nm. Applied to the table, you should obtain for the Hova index 17.1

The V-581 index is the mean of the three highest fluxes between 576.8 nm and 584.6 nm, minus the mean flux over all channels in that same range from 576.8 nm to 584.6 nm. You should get 0.11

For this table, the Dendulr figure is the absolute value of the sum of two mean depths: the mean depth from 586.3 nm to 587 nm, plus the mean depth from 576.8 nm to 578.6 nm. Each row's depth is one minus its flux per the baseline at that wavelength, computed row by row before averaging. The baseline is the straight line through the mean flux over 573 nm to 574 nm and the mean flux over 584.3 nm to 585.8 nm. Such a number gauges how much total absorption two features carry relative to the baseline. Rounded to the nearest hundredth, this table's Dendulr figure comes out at 0.00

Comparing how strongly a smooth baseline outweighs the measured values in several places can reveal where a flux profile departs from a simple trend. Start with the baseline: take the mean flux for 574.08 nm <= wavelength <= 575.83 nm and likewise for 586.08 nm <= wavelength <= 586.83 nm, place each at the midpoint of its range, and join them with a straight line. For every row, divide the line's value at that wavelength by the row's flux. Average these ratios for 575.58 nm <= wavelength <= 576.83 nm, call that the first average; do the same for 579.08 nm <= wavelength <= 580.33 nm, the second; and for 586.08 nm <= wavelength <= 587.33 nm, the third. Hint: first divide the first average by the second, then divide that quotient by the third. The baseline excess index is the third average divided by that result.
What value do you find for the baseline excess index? 0.964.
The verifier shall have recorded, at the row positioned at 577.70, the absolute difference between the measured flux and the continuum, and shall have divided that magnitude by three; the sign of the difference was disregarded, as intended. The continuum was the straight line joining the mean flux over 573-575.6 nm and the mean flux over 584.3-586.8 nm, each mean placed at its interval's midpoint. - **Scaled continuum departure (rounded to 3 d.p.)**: 0.003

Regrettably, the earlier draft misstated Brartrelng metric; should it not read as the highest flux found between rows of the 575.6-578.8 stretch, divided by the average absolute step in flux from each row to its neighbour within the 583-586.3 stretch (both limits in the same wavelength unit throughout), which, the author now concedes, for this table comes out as 89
